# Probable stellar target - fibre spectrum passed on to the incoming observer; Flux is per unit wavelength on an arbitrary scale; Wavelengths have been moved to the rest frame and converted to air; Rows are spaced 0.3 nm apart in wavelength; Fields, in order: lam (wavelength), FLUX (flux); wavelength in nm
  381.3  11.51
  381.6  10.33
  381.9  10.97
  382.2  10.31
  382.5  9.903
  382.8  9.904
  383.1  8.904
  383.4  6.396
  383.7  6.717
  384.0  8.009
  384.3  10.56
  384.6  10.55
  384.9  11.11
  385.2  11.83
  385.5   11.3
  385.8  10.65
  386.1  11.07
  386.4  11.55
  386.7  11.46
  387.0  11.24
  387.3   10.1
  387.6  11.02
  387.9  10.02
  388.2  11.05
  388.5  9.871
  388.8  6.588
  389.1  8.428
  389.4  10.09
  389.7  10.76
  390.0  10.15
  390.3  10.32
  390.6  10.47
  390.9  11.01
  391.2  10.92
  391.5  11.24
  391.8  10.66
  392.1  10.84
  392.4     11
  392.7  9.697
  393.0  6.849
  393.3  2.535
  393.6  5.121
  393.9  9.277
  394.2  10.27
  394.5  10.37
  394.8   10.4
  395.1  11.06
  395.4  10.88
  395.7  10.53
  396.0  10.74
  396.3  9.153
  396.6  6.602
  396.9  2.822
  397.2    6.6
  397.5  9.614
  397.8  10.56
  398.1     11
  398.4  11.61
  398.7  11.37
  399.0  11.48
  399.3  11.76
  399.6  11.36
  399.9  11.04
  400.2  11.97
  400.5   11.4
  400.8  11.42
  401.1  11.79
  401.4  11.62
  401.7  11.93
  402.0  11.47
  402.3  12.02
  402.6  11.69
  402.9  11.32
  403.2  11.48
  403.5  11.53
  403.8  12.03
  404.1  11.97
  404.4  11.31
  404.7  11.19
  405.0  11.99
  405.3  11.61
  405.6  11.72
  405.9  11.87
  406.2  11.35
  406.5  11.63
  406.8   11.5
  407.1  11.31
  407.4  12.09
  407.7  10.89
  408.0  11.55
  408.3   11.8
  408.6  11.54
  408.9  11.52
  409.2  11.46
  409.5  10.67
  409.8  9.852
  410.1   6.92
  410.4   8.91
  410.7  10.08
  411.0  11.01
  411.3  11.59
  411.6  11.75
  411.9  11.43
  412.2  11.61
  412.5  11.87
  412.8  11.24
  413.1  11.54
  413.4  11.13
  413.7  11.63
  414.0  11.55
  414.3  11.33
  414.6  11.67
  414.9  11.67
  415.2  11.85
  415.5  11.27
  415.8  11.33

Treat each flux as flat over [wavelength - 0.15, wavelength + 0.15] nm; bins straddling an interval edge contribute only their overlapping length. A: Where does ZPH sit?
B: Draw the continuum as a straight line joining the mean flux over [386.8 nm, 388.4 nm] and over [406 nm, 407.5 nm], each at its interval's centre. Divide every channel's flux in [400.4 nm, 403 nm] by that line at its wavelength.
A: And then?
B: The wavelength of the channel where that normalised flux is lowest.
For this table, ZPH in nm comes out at 402.9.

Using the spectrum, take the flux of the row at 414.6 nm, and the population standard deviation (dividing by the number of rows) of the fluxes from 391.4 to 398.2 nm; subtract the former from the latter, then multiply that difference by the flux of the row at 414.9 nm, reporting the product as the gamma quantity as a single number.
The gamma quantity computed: -106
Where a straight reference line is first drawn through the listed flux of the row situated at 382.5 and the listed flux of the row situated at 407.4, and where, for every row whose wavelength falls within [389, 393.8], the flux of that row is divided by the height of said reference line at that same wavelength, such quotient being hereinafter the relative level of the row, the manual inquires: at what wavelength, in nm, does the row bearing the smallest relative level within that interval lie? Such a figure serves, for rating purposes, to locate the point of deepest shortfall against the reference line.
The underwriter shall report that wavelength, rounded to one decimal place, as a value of 393.3 nm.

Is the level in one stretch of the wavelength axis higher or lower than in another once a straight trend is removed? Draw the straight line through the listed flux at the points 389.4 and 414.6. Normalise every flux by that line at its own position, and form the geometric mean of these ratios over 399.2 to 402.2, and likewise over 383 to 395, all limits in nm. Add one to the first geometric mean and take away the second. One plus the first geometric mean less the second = 1.13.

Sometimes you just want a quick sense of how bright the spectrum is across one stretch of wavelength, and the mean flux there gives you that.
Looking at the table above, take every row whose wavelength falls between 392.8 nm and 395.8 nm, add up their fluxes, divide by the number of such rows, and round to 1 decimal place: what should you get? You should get 8.7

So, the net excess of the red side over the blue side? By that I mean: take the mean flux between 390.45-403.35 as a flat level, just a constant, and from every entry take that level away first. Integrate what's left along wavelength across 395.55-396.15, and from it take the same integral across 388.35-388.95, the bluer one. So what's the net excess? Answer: 1.4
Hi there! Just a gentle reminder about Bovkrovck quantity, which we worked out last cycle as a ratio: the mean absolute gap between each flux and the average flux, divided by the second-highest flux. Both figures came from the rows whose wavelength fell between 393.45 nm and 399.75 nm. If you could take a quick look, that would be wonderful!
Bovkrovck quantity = 0.15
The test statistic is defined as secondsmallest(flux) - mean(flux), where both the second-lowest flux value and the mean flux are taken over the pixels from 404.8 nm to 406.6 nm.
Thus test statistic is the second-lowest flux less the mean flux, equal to -0.1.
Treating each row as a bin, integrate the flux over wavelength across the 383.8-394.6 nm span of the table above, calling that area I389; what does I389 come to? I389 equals 107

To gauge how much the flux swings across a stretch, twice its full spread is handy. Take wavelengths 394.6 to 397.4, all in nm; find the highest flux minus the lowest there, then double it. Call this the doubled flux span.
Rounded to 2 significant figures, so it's 16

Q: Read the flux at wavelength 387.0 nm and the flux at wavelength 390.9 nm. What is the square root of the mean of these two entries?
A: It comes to 3.34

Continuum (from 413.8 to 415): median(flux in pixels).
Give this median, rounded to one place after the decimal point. 11.6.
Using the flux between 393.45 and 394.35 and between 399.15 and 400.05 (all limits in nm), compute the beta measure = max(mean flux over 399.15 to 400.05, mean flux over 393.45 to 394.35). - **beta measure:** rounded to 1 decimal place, 11.4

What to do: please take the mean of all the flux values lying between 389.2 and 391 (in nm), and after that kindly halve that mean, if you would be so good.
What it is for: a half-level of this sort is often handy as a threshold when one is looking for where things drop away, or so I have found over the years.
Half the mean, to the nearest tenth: 5.2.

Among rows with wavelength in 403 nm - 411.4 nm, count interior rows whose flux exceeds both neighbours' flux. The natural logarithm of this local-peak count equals 1.8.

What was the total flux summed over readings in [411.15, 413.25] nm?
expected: 81.0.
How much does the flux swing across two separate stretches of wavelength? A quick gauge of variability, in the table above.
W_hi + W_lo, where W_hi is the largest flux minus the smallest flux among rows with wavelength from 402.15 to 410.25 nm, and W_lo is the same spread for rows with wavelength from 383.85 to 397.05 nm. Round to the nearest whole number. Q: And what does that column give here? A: 14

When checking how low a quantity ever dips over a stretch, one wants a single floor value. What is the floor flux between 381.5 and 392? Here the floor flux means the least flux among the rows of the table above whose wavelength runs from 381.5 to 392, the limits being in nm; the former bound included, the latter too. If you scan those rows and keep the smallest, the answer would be 6.396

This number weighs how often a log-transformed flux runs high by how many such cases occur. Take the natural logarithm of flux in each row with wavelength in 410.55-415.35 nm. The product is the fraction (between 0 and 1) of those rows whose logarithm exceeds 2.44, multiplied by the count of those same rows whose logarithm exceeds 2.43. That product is 6.9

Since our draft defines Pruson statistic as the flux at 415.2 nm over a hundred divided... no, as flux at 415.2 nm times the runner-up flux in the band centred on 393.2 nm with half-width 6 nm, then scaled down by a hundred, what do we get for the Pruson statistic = 1.36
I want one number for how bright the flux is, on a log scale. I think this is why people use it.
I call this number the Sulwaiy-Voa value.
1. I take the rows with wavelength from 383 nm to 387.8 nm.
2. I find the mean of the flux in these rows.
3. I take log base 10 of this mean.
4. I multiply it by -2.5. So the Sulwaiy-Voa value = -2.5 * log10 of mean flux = -2.52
